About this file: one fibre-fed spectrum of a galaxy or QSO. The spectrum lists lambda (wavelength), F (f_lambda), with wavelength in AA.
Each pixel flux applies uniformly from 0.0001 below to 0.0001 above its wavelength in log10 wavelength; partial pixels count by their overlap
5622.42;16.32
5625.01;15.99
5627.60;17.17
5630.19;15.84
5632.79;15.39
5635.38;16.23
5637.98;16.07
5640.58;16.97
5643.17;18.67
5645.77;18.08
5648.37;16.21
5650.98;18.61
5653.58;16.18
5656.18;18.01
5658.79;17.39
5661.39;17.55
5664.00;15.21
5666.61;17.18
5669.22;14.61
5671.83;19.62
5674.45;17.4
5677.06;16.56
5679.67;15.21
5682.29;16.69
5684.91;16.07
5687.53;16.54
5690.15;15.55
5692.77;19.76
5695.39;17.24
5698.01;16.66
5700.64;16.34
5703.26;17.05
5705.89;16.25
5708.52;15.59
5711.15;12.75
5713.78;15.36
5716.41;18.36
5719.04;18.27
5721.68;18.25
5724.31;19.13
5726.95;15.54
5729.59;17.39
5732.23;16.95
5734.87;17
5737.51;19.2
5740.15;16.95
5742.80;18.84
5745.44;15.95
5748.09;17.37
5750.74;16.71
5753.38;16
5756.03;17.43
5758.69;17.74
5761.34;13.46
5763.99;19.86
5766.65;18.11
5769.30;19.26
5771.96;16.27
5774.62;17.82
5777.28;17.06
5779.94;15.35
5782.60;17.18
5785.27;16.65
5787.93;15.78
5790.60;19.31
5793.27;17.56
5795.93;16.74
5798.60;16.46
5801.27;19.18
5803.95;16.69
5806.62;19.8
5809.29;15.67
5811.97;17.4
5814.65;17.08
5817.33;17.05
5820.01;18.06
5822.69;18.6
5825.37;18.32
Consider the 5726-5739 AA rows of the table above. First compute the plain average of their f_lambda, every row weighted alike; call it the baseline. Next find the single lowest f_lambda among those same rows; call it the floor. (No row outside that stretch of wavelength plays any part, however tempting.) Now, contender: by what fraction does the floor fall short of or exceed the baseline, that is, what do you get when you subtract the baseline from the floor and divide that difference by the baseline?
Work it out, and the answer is -0.10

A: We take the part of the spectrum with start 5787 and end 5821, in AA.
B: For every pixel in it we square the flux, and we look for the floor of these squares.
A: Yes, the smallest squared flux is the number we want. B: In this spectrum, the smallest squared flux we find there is 246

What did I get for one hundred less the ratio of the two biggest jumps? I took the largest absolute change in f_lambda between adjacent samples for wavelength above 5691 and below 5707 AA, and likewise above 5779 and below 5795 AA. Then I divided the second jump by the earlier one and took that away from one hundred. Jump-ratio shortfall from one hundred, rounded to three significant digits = 98.6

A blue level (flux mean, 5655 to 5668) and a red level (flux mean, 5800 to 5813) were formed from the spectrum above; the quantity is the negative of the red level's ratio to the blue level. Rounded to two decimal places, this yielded -1.04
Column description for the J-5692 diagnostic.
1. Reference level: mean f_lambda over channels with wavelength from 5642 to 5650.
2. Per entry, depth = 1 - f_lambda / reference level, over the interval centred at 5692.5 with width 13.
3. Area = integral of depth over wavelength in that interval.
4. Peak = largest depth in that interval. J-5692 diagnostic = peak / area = 0.32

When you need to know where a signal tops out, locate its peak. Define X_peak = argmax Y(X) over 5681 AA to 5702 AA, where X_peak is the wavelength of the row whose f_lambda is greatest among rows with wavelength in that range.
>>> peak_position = 5692.77 AA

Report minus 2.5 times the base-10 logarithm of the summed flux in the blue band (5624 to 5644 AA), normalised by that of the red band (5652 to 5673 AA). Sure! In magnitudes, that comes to 0.028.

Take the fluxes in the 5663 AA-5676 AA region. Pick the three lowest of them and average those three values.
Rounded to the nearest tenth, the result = 15.7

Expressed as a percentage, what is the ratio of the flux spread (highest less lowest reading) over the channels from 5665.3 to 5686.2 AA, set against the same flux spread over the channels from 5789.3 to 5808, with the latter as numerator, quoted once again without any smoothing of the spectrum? 67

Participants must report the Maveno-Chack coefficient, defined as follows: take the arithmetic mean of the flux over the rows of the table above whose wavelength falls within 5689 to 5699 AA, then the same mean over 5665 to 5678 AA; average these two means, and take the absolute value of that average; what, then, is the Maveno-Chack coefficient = 17.2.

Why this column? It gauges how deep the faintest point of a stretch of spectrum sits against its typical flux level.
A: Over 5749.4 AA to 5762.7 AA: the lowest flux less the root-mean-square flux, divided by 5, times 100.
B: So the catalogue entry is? -58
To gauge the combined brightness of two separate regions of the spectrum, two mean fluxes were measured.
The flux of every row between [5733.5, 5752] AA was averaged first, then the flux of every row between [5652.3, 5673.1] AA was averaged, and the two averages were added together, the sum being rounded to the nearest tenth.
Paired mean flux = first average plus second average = 34.4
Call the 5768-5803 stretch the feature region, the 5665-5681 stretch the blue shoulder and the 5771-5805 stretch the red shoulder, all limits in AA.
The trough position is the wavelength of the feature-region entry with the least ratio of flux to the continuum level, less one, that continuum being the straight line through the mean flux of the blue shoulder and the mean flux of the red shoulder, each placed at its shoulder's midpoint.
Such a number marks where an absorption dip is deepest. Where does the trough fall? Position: 5779.94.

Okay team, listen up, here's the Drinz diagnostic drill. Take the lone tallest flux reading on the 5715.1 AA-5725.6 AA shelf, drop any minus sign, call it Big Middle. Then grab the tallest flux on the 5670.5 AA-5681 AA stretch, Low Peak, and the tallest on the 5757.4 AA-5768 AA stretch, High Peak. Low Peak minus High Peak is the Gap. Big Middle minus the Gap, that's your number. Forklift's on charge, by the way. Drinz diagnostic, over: 19.4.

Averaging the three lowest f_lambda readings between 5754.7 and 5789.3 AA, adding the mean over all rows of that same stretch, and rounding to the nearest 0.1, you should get 31.9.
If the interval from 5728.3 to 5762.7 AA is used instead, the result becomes 32.1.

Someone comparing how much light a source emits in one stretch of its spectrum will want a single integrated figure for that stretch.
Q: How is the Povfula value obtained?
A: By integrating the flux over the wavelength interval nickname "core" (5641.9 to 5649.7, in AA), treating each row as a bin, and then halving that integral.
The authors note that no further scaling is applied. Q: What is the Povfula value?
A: 68.8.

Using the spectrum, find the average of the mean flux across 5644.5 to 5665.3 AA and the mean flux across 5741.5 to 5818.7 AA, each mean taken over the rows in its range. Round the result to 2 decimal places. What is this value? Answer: 17.19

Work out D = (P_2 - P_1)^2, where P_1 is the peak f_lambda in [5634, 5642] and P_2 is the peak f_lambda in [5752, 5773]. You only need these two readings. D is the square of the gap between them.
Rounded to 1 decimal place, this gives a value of 8.4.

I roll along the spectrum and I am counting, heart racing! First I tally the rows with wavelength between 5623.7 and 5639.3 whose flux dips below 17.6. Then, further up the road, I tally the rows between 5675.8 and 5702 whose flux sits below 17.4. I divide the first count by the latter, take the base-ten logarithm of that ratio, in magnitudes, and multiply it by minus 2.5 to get 0.44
